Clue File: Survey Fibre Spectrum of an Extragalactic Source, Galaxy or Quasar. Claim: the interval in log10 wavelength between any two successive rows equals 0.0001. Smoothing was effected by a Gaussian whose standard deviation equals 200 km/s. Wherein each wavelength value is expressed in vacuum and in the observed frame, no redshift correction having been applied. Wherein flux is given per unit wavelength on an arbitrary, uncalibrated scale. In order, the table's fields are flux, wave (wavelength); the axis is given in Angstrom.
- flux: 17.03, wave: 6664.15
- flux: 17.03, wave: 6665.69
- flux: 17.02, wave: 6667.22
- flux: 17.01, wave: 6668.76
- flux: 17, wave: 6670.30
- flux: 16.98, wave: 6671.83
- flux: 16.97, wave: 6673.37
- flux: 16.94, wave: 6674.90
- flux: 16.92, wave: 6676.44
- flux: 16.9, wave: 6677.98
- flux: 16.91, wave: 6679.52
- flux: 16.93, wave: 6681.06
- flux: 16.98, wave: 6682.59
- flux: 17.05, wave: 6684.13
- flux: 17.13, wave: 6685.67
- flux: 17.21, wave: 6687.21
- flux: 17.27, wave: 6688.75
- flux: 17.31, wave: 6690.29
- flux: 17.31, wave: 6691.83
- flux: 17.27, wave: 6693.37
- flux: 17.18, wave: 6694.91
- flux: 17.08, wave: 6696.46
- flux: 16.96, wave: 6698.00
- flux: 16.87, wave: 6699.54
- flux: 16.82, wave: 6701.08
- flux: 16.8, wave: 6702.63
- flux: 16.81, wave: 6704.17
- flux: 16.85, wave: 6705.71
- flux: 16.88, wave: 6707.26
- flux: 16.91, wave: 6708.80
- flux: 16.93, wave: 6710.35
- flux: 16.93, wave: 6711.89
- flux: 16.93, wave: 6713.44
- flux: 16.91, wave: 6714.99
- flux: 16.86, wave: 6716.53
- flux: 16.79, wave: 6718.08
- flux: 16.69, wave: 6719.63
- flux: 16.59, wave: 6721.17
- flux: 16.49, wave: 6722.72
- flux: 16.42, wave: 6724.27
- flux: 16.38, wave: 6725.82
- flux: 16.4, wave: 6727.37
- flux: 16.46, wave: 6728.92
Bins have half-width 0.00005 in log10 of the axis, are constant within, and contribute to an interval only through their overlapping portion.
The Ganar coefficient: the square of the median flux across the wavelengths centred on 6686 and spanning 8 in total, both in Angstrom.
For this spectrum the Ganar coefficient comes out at 293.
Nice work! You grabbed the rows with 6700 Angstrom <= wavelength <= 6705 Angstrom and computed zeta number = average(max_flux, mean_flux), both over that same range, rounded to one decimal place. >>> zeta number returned 16.8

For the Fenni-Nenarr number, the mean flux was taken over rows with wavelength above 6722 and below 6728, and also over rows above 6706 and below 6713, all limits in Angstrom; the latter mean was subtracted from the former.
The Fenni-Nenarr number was -0.49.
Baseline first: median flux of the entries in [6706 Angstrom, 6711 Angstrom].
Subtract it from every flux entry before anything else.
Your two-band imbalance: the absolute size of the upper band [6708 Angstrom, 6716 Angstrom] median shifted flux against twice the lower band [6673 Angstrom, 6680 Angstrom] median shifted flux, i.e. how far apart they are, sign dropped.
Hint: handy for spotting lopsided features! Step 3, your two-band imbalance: 0.0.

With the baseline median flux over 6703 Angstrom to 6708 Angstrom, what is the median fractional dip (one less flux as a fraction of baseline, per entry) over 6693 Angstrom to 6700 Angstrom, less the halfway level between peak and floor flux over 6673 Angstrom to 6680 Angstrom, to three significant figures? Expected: -16.9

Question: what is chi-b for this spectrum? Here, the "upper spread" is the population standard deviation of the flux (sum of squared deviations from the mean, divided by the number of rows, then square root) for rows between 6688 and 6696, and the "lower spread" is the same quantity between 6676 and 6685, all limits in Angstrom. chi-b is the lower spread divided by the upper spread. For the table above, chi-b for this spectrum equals 1.1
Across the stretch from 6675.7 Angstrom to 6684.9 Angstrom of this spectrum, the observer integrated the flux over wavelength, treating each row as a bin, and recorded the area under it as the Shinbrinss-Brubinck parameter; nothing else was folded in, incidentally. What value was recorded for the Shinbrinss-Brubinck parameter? 156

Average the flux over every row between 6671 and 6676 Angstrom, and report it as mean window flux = 17.0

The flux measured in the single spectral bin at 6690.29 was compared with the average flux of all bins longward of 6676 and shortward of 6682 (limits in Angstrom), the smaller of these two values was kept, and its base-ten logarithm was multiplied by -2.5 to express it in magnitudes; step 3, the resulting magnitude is -3.07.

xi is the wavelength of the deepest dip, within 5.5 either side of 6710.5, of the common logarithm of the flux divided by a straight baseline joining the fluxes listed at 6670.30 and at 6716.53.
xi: 6705.71 Angstrom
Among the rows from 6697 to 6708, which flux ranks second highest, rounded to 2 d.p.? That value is 16.88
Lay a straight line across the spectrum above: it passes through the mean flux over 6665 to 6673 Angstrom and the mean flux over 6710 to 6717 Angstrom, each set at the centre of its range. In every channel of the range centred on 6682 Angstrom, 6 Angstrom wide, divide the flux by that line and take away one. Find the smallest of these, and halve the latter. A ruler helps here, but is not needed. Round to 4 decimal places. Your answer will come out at -0.0022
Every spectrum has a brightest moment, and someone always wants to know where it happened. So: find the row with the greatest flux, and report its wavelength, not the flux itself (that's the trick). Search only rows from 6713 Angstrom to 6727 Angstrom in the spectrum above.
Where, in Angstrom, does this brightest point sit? 6713.44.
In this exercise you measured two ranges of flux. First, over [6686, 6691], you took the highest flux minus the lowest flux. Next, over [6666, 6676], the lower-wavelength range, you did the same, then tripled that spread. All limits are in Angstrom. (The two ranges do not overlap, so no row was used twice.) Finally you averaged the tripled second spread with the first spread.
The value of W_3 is 0.17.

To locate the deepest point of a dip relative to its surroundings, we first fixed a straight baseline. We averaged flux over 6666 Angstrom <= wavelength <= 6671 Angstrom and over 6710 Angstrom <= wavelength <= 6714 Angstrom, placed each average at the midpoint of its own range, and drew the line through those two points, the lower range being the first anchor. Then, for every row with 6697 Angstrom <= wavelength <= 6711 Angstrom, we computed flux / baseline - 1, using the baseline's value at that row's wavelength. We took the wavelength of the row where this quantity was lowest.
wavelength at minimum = 6702.63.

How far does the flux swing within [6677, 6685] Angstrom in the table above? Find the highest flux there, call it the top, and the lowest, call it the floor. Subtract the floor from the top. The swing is 0.15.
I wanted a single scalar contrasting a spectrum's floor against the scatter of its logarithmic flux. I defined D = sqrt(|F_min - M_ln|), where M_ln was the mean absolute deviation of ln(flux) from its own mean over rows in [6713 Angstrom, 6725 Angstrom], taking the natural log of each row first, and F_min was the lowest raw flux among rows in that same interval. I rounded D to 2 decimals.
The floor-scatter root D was 4.05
